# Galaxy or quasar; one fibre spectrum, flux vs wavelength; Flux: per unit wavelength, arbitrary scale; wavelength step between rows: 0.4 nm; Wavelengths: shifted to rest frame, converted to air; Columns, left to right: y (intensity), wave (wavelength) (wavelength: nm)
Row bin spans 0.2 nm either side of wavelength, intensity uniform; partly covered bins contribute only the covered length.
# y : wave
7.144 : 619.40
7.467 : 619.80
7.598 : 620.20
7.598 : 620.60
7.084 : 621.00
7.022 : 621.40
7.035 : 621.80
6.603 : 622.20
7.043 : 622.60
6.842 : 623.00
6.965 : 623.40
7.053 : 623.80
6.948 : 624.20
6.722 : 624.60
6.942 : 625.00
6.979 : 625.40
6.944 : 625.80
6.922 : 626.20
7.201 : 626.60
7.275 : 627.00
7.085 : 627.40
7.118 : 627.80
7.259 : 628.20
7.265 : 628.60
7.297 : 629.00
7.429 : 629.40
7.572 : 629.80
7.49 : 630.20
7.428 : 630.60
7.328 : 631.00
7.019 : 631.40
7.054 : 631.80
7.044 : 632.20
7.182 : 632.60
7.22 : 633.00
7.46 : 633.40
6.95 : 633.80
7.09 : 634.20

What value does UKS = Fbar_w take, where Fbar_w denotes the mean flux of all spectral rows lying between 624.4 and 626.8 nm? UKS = 6.95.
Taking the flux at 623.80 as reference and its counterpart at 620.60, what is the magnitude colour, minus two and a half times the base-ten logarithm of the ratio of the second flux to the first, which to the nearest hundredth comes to -0.08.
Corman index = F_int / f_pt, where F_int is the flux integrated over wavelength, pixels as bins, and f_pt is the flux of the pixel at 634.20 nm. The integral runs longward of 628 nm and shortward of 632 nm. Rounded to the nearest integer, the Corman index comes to 4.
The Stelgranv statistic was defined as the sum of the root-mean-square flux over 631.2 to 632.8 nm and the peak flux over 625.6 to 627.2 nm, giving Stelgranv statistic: 14.4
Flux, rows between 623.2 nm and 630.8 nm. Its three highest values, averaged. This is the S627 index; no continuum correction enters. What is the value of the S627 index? 7.5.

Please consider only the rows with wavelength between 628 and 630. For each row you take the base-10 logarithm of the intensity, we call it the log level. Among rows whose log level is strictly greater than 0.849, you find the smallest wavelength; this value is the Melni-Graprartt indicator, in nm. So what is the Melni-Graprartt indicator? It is 628.20 nm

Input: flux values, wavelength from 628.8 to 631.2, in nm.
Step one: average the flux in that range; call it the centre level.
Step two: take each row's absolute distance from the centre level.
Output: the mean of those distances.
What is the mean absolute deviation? 0.07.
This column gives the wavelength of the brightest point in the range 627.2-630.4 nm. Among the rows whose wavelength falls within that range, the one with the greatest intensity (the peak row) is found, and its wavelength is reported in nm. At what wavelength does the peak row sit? 629.80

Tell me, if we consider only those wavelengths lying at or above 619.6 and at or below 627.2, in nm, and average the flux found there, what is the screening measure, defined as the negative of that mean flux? -7.07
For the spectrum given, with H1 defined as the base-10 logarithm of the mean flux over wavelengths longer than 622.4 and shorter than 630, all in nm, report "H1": 0.851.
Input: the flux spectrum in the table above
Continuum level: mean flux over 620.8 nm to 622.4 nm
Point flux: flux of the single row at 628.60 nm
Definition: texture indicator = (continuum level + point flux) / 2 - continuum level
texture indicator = 0.16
